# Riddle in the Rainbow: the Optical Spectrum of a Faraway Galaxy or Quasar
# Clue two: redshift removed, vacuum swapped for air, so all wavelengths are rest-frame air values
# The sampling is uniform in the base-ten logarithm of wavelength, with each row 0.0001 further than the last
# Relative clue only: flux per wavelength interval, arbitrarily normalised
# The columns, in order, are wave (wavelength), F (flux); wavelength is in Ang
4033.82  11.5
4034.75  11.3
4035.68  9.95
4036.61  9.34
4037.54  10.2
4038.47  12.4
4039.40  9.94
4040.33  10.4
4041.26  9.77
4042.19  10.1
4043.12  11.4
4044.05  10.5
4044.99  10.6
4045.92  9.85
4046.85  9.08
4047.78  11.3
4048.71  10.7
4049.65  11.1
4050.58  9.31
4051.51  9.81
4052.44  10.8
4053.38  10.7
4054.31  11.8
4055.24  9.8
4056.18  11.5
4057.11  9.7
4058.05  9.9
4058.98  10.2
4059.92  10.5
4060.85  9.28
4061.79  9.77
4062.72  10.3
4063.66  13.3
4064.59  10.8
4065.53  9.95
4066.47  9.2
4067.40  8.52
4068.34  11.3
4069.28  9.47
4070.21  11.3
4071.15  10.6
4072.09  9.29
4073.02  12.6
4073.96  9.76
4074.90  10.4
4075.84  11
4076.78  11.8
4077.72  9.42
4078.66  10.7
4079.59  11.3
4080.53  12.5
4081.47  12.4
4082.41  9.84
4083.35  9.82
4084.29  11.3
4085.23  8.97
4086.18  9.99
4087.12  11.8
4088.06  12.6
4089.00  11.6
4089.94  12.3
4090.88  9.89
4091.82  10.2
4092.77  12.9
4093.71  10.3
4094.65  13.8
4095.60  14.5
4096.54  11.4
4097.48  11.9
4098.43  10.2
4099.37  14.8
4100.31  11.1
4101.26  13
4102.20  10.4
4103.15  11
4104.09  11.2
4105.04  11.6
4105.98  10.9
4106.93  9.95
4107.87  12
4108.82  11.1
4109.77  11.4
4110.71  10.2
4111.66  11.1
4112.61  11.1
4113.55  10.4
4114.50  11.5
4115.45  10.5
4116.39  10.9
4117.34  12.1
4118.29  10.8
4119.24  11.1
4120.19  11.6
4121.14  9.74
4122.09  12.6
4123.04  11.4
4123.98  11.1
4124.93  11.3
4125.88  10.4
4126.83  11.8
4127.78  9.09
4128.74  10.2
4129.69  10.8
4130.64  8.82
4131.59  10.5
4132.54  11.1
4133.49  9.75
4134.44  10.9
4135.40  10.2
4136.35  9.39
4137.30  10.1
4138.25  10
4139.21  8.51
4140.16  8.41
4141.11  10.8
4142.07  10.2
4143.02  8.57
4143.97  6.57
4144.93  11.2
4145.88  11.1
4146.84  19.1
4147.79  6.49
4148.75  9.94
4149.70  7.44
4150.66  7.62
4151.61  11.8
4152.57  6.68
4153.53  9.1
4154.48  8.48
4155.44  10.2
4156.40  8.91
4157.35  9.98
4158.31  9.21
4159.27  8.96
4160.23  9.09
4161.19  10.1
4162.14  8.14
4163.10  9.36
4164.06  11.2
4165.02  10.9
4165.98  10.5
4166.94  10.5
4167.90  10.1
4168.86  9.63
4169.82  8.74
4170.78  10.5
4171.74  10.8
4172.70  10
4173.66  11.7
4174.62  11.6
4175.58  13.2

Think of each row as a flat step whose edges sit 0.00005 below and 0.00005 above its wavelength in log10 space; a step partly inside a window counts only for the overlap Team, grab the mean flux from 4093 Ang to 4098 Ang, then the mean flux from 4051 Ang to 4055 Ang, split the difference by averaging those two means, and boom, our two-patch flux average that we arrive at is 11.6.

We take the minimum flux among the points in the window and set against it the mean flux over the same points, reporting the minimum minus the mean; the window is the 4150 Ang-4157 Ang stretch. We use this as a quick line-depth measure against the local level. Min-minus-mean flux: -2.3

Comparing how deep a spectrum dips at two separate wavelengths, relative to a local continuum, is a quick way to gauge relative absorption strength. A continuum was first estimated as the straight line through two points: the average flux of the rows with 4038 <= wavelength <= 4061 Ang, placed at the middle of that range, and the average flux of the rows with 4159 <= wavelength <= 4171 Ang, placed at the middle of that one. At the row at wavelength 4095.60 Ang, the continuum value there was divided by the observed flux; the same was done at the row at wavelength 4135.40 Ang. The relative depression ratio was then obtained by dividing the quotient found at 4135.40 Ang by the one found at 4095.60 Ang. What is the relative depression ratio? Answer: 1.4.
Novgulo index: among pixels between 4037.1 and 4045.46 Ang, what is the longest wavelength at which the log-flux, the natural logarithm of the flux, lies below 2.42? 4044.99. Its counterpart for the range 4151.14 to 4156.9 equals 4156.40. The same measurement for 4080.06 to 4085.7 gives 4085.23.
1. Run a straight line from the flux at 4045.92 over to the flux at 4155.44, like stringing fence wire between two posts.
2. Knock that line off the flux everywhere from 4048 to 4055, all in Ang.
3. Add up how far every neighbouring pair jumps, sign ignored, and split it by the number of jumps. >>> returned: 0.81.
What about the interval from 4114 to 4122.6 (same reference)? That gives 1.18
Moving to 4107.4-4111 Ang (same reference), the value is 0.80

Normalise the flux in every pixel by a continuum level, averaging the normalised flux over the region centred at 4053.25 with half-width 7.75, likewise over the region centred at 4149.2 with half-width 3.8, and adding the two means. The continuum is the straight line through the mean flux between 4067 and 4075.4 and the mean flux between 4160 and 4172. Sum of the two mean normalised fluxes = 1.99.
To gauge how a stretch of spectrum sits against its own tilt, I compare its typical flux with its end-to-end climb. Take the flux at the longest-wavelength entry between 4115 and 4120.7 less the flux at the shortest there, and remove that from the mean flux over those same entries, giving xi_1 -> 10.1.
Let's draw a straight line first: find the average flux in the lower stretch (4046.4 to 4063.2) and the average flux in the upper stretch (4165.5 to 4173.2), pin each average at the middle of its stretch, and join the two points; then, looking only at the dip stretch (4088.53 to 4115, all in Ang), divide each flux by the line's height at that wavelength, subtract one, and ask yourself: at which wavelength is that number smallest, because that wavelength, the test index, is 4090.88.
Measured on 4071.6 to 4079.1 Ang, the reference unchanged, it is 4072.09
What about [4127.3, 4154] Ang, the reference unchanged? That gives 4147.79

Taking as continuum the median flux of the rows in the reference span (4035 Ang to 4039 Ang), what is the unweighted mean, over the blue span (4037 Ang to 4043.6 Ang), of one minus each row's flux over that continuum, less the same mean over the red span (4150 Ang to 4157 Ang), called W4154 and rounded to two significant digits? -0.16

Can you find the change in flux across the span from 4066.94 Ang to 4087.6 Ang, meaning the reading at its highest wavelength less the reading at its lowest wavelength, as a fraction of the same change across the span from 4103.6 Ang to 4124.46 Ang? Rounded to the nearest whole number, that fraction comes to -33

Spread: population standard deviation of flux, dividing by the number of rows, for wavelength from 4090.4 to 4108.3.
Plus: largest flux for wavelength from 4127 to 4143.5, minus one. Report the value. 12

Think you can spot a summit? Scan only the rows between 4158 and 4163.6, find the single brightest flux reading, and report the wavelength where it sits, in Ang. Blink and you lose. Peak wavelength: 4161.19 Ang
